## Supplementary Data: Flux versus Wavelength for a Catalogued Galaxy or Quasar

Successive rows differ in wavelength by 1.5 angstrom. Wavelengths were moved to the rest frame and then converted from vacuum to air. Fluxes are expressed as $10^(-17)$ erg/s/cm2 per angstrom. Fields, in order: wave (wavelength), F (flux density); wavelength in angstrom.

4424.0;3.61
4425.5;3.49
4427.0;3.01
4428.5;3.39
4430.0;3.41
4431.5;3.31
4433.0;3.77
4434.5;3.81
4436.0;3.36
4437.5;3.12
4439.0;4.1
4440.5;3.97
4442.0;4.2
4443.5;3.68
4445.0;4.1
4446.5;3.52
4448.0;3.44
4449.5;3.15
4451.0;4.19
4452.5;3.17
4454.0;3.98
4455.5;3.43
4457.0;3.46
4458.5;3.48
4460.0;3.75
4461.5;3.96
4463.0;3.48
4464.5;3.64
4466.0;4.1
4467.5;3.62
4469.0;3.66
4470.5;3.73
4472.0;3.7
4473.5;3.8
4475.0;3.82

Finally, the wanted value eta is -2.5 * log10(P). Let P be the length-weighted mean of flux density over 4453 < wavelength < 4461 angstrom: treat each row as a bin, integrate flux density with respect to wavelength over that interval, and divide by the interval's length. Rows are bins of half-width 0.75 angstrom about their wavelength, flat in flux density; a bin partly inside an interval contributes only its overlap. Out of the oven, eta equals -1.40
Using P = 3.6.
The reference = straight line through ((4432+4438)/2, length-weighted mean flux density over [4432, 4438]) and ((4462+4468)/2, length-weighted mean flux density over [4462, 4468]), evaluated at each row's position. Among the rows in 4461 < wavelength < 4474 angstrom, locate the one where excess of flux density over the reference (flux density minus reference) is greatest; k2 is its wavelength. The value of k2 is 4466.0 angstrom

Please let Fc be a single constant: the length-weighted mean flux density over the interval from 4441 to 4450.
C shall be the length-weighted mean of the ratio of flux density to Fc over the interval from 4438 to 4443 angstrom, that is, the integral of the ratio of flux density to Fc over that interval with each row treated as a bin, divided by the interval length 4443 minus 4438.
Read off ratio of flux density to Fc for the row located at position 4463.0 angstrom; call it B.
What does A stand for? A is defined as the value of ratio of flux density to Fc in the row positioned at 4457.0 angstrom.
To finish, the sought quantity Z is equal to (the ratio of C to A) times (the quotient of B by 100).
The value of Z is 0.0109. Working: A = 0.934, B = 0.94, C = 1.09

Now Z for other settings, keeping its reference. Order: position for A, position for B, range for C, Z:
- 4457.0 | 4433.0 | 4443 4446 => 0.0114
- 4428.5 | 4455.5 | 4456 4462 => 0.0099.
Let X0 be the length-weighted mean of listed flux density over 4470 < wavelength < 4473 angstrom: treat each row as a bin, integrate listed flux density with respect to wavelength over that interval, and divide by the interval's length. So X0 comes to 3.72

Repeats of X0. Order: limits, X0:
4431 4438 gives 3.49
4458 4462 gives 3.73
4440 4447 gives 3.90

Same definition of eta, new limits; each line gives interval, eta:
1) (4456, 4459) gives -1.35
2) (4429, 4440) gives -1.38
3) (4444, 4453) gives -1.39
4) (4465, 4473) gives -1.44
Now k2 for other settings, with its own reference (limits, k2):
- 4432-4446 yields 4442.0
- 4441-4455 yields 4442.0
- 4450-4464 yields 4451.0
